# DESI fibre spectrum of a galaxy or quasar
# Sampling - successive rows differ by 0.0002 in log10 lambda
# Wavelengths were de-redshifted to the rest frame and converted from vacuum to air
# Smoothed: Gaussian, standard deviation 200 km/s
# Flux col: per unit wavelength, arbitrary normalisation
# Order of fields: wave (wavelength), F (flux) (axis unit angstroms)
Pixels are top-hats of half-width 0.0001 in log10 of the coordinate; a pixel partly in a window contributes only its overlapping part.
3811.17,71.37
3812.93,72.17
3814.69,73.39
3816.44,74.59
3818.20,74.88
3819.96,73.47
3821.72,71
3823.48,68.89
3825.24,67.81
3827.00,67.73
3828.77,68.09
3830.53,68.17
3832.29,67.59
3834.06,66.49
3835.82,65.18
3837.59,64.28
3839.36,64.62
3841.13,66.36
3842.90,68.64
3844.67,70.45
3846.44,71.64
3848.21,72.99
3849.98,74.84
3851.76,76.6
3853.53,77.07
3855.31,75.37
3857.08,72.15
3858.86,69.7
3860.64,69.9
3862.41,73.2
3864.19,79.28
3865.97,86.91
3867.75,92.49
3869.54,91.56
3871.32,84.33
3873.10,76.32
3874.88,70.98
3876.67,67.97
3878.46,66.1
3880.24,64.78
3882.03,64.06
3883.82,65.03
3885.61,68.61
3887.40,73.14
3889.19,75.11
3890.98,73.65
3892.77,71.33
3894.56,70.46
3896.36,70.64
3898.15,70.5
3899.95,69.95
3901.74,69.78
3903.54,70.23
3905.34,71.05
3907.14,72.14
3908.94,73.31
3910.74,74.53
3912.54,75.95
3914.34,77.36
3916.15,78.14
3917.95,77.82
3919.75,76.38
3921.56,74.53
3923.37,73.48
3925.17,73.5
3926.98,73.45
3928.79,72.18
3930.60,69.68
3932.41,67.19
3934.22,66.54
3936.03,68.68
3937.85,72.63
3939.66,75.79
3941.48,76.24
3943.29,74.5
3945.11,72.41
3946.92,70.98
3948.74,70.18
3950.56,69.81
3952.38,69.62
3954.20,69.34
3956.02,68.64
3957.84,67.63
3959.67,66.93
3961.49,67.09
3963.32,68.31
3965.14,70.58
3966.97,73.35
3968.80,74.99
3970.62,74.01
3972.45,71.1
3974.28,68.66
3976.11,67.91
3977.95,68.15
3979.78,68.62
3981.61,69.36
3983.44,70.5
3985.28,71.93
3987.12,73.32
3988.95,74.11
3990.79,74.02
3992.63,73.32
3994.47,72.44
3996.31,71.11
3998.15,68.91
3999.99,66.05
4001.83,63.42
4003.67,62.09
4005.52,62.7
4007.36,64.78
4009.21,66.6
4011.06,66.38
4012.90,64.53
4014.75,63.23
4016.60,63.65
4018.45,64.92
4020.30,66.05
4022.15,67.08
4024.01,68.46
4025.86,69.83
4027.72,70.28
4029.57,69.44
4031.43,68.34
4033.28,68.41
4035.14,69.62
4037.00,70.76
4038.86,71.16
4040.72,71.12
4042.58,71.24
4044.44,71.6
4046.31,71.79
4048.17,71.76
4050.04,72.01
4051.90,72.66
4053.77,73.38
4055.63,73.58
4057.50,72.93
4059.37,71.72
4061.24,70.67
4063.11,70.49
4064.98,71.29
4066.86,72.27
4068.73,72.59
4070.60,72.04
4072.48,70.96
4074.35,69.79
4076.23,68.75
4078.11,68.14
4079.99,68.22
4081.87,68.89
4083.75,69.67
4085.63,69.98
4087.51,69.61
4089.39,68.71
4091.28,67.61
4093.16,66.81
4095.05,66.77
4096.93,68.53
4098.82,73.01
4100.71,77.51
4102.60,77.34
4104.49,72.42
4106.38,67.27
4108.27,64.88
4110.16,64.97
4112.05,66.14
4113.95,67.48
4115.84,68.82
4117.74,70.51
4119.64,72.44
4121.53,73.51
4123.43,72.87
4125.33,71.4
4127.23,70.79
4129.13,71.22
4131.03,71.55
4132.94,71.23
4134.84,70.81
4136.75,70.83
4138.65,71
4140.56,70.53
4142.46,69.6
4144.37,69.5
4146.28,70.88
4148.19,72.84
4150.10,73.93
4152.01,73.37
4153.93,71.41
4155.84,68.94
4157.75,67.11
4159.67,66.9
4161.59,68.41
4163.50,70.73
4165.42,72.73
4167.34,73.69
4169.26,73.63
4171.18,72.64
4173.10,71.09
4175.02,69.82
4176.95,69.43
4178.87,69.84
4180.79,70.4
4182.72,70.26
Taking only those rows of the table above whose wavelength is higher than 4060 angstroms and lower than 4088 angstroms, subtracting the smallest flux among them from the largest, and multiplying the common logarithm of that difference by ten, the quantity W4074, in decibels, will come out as 6.5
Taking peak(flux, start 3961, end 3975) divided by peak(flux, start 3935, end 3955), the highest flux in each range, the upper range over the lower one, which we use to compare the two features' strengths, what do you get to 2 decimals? 0.98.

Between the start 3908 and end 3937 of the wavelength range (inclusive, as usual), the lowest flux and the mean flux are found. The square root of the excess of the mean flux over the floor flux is 2.6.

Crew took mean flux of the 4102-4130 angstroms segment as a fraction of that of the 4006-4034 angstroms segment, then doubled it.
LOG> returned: 2.10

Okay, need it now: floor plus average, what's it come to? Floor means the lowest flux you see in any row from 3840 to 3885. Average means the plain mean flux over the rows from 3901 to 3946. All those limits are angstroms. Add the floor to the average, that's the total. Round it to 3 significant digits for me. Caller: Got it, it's 137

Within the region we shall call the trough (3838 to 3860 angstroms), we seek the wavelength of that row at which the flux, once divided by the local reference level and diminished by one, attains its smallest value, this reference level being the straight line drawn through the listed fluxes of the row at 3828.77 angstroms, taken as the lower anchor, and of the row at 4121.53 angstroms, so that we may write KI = 3839.36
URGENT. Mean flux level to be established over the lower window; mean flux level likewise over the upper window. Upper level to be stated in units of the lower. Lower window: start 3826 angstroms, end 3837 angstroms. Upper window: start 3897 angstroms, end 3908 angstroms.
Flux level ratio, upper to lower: 1.05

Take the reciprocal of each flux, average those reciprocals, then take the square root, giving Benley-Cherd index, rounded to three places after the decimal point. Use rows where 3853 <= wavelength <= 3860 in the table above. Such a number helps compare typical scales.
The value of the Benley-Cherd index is 0.117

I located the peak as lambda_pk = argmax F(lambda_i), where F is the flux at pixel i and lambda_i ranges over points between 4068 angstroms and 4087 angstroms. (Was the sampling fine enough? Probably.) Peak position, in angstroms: 4068.73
